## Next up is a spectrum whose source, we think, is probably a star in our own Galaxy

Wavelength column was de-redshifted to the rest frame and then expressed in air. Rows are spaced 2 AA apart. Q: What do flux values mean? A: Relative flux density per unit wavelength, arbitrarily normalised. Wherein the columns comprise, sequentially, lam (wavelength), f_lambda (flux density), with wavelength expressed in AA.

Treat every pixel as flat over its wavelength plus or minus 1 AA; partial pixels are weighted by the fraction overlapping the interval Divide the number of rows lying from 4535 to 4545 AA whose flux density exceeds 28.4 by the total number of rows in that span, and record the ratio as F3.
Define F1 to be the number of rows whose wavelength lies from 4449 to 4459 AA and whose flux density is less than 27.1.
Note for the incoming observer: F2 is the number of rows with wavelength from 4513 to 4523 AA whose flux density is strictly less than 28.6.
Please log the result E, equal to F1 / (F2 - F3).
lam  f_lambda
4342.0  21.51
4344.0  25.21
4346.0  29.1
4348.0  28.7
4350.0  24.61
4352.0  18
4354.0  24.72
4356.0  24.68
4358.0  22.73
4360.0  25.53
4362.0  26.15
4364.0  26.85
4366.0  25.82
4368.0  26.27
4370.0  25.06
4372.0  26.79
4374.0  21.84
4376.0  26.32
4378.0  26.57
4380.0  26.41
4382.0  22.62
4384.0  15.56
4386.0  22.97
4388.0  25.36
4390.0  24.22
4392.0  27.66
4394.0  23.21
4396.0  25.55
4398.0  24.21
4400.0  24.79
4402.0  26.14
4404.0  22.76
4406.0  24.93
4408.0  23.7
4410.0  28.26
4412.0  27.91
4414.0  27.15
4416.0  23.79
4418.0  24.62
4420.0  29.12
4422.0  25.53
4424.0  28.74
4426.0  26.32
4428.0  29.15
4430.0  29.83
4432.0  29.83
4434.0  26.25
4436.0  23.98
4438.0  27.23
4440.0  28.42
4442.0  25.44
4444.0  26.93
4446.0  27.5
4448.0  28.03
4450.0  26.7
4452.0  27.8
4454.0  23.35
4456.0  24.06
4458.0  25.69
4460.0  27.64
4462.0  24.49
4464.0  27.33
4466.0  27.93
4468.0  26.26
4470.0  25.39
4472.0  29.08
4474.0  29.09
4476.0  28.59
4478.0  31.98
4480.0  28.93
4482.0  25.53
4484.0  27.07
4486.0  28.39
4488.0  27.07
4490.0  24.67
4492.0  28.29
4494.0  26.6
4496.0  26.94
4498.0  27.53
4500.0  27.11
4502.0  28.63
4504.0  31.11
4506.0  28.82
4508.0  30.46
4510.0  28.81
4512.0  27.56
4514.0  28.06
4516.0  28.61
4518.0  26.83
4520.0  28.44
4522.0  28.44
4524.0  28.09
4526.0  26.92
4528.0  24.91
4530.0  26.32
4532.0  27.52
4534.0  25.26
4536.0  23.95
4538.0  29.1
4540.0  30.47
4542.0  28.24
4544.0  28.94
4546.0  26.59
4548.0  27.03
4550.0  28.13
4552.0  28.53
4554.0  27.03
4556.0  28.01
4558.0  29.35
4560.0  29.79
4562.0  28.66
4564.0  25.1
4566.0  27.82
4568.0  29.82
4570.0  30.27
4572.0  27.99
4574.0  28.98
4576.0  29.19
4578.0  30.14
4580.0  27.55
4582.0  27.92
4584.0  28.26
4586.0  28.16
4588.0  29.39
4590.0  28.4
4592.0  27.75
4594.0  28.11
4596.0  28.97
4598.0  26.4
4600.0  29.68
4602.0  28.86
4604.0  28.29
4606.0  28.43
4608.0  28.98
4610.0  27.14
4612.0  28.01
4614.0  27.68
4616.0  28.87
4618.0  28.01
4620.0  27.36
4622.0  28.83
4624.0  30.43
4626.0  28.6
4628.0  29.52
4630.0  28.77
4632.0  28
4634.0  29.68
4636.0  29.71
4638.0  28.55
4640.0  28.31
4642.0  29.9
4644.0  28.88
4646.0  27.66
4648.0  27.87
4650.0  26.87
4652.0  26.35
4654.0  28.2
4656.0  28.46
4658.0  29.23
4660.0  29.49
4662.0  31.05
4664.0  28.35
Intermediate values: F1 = 4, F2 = 4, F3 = 0.60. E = 1.18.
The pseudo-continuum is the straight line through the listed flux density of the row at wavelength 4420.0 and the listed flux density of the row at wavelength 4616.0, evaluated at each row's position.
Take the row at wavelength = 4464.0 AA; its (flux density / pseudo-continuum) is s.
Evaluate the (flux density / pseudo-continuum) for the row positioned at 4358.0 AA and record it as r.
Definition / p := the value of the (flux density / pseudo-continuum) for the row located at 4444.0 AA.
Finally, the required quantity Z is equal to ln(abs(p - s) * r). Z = -4.5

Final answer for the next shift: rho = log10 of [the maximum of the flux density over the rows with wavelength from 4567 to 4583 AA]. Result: 1.48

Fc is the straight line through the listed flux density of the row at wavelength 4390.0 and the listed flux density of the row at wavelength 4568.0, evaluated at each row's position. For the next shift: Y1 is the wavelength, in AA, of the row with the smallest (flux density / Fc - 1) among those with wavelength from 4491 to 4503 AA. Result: 4494.0 AA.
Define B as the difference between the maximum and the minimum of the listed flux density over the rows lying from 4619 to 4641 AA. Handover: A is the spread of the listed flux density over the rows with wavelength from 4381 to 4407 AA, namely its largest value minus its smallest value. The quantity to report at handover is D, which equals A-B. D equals 9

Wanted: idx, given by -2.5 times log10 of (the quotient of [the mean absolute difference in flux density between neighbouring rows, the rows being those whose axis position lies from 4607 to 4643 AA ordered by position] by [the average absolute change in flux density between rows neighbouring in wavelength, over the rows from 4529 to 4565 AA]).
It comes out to 0.5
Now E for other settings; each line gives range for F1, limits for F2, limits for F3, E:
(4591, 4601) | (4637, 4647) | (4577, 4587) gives 0.36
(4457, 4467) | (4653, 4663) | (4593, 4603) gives 1.43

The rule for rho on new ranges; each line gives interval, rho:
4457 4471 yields 1.45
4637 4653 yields 1.48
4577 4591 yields 1.48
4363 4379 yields 1.43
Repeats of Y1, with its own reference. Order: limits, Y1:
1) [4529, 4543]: 4536.0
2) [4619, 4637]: 4620.0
